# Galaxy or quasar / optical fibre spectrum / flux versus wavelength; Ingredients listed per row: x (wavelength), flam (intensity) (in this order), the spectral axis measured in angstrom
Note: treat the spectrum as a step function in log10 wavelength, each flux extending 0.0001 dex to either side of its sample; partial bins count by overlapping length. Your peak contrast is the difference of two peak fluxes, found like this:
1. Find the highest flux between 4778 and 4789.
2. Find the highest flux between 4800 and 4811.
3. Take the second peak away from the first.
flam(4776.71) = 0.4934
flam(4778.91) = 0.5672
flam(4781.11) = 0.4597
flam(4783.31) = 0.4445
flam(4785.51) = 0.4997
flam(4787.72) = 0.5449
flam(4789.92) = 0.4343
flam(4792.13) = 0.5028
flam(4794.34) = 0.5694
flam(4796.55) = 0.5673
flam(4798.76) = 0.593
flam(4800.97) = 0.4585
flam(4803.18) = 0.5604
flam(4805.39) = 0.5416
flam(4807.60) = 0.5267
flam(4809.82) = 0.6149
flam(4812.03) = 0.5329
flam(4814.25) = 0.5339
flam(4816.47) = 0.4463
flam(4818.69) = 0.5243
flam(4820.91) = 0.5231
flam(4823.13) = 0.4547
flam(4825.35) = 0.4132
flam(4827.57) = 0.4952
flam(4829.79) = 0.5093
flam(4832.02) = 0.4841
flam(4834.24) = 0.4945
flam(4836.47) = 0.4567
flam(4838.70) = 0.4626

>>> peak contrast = -0.048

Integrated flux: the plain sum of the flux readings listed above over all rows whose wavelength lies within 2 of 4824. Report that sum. 0.87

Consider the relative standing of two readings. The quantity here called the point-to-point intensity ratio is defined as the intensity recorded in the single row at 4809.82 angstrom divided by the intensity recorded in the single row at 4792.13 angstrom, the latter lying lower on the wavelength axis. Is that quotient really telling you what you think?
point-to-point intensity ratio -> 1.22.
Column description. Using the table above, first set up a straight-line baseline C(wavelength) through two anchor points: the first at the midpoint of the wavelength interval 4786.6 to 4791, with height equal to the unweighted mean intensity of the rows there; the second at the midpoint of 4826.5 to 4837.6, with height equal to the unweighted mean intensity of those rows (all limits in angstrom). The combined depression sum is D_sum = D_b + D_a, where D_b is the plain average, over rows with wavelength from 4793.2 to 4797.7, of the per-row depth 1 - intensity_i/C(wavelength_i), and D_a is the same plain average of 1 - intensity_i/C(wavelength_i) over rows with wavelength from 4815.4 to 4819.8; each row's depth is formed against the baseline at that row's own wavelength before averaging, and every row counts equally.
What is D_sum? -0.15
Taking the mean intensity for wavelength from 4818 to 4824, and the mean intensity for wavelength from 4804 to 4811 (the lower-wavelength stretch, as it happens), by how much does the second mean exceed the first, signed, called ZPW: 0.06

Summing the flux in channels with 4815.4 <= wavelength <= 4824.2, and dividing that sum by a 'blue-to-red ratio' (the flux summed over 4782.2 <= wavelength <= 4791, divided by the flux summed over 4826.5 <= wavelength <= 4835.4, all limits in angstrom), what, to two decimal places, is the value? 2.01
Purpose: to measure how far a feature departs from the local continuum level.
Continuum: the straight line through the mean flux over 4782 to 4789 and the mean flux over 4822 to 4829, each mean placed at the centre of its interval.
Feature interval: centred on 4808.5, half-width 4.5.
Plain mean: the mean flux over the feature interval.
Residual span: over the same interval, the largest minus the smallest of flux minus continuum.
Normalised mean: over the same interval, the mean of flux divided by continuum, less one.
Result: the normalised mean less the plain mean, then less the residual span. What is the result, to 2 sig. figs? -0.47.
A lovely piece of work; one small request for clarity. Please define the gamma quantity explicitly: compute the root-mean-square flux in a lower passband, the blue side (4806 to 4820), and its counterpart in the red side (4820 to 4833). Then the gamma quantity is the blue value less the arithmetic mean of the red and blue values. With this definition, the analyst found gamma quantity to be 0.025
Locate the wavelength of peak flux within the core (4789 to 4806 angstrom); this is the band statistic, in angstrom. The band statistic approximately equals 4798.76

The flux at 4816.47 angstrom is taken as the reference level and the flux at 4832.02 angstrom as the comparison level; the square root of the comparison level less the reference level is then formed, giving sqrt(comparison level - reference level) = 0.194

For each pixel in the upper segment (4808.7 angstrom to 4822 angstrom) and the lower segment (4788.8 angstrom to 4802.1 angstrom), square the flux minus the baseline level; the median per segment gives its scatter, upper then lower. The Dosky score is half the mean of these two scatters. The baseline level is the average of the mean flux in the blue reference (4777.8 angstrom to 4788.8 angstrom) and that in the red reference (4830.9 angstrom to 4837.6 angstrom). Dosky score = 0.0016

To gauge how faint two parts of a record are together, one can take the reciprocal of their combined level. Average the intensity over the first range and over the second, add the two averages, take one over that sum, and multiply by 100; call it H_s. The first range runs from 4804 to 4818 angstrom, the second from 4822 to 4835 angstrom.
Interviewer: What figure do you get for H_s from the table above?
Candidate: 99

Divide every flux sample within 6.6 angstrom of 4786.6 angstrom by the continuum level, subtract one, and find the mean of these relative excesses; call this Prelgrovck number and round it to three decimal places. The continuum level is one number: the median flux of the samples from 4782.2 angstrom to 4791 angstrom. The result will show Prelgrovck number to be 0.019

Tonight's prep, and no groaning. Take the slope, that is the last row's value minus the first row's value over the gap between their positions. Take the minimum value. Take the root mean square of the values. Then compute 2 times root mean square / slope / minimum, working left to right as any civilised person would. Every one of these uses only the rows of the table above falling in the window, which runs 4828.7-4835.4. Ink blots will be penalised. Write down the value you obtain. -616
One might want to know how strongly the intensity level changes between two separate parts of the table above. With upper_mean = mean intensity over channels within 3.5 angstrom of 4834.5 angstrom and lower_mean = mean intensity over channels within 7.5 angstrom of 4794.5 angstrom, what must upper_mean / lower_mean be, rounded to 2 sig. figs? 0.91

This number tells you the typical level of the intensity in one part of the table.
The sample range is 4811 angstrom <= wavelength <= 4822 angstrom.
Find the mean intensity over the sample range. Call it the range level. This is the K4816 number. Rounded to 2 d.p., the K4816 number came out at 0.51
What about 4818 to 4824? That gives 0.50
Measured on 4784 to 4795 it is 0.51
